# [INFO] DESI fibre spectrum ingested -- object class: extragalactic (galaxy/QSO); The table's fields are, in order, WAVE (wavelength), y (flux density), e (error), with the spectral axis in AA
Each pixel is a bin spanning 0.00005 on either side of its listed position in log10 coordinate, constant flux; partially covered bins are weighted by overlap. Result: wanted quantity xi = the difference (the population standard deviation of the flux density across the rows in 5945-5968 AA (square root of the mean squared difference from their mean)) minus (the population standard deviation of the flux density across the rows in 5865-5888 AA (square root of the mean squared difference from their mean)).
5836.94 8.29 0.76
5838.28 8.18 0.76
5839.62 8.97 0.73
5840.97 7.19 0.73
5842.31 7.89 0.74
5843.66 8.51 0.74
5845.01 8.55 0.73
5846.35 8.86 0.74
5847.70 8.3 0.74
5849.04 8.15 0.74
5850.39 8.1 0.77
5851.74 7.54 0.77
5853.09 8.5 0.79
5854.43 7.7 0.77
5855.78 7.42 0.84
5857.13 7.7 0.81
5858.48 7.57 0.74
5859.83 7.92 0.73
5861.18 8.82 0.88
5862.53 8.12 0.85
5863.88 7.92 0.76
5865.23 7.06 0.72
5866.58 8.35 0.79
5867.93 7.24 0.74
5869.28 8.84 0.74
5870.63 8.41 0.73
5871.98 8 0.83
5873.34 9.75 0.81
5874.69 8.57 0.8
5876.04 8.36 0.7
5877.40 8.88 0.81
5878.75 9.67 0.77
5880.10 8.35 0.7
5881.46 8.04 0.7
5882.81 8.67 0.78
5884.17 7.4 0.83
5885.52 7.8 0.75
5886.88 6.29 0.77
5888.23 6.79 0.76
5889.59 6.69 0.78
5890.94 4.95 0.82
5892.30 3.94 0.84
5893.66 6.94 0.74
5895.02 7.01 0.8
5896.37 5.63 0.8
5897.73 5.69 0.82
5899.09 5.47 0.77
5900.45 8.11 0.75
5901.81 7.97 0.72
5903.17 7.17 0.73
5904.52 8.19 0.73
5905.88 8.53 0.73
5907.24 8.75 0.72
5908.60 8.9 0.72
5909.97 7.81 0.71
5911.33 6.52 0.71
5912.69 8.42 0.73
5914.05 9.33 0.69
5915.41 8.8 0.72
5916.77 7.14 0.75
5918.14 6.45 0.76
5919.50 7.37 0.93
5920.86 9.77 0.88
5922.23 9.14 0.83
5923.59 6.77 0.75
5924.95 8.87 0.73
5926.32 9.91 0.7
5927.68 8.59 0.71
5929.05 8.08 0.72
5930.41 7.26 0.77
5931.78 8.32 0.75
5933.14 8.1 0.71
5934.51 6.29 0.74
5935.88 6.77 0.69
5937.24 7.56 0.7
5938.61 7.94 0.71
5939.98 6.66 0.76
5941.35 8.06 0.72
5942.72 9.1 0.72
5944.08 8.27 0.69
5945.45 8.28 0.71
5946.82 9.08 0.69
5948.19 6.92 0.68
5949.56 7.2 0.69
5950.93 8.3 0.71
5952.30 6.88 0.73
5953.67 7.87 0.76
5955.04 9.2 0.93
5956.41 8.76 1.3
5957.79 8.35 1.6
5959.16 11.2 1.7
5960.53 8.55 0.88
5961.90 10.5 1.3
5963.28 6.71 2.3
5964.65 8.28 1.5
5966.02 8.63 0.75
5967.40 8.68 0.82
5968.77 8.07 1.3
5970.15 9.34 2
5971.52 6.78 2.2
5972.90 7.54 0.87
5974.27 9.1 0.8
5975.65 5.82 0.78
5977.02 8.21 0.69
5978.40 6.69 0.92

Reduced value 0.3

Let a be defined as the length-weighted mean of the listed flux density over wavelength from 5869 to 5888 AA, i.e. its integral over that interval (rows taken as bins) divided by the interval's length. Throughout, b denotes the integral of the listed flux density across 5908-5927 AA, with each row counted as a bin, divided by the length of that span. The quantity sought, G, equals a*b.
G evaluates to 68.4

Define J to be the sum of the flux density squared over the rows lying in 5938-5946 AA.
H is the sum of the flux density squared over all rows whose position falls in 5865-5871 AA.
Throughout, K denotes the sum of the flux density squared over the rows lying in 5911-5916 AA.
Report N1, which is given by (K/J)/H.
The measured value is 0.0022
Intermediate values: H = 321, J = 392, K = 278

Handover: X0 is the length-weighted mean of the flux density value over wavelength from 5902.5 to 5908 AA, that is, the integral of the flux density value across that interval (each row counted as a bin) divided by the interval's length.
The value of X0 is 8.19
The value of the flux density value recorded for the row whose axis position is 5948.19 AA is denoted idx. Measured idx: 6.92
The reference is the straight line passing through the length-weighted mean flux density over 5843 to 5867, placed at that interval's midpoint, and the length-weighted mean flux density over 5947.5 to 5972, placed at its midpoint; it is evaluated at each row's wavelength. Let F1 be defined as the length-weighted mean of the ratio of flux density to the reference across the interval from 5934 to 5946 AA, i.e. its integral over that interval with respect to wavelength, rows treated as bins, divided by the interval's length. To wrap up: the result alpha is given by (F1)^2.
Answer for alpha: 0.85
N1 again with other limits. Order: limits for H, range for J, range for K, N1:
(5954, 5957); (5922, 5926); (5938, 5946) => 0.0117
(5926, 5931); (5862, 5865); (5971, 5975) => 0.0050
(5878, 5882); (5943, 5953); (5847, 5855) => 0.0039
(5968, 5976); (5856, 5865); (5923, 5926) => 0.0009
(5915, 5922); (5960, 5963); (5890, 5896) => 0.0023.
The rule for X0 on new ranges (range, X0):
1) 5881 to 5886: 7.99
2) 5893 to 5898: 6.37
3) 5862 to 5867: 7.83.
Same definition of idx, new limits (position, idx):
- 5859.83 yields 7.92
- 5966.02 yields 8.63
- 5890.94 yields 4.95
